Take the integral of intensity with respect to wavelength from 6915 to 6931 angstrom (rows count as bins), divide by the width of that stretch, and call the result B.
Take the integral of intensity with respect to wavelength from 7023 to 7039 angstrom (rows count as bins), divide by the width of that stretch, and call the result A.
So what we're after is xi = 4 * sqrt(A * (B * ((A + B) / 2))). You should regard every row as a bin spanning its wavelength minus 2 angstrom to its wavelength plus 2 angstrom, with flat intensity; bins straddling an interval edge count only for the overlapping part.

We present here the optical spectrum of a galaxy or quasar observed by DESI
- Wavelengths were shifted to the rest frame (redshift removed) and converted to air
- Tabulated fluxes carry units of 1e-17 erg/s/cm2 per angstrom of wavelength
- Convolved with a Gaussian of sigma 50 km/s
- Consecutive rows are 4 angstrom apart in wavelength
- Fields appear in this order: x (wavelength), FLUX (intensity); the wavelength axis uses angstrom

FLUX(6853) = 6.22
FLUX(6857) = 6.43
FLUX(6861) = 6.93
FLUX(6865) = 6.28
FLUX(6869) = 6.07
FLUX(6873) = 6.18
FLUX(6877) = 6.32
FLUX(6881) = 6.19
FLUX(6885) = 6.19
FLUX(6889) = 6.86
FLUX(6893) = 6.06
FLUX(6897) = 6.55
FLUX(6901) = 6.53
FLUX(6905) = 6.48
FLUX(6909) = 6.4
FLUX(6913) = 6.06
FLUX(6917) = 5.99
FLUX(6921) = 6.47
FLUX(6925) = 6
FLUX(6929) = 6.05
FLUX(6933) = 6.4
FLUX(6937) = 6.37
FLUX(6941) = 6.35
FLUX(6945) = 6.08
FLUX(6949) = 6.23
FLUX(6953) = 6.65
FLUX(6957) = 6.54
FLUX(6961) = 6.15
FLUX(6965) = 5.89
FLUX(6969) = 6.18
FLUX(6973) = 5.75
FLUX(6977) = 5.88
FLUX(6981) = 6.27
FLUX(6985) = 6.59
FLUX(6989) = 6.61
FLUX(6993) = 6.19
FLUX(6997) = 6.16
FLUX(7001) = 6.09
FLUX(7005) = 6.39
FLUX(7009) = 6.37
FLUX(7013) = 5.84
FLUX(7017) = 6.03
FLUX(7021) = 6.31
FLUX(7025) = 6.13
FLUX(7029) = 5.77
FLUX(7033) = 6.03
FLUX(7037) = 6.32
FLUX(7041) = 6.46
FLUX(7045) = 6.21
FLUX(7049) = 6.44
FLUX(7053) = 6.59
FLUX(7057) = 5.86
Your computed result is 60.2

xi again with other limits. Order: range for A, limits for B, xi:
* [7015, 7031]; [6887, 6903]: 62.9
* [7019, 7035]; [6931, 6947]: 61.4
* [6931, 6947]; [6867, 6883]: 62.4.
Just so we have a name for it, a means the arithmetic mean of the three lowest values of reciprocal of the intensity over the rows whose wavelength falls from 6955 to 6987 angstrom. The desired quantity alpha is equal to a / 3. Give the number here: 0.0516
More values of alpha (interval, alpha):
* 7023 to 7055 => 0.0513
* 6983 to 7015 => 0.0511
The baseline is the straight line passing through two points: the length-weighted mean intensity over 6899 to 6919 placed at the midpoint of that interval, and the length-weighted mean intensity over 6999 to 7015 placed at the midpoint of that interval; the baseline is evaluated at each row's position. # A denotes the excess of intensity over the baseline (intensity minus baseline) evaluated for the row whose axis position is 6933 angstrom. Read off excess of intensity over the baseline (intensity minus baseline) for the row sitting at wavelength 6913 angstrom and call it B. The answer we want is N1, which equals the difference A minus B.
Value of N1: 0.36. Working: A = 0.14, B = -0.2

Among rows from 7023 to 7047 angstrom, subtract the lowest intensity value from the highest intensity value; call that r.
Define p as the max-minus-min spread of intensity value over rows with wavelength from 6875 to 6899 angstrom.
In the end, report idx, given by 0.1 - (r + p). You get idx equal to -1.4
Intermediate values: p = 0.80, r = 0.69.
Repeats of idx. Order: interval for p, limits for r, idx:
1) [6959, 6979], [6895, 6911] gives -0.5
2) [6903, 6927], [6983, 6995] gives -0.8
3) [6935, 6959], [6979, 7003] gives -1.0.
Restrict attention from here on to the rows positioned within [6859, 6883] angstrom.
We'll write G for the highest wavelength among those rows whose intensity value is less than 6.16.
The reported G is 6869 angstrom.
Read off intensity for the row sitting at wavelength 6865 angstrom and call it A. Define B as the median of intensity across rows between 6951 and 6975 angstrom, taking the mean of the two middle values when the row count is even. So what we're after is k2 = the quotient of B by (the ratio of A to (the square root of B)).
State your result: 2.44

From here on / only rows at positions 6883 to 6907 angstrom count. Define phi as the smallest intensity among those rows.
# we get 6.06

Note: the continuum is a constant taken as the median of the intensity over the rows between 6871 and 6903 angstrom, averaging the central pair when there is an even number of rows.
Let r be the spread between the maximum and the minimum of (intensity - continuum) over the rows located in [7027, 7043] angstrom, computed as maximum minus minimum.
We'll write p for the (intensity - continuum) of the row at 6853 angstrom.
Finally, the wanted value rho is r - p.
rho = 0.7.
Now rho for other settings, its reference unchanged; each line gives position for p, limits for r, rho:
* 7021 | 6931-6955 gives 0.5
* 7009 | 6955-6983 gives 0.7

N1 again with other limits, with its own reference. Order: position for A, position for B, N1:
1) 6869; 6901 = -0.50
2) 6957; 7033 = 0.42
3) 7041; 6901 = 0.10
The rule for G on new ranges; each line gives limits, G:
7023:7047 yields 7033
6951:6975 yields 6973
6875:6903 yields 6893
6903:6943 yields 6929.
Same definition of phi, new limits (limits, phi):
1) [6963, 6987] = 5.75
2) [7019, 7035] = 5.77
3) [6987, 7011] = 6.09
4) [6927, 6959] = 6.05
